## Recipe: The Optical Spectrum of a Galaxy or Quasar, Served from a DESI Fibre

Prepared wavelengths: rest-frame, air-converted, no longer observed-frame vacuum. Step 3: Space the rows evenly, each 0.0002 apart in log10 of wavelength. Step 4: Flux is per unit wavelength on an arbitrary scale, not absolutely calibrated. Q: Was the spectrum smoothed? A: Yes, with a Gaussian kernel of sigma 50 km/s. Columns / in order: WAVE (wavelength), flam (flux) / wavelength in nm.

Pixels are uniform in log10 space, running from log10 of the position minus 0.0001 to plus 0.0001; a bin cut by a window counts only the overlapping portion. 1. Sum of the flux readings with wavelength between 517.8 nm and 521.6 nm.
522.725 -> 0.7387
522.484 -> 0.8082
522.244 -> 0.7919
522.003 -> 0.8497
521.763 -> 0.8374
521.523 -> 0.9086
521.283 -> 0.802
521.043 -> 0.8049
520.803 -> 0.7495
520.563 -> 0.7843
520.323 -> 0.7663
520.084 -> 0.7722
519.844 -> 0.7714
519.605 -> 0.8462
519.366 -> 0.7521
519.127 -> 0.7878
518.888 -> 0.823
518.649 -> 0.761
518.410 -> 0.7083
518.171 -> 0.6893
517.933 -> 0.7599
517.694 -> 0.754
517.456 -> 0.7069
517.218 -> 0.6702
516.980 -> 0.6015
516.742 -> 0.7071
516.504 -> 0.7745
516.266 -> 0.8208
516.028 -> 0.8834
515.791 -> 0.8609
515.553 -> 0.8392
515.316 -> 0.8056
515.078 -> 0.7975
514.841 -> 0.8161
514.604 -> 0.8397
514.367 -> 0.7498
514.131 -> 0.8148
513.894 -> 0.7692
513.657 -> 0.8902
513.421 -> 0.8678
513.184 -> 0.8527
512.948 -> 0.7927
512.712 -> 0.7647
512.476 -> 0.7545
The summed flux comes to 12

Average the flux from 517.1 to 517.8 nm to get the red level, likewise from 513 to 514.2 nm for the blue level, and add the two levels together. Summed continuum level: 1.55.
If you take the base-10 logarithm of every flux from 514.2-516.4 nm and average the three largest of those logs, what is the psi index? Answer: -0.065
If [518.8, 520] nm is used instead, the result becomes -0.087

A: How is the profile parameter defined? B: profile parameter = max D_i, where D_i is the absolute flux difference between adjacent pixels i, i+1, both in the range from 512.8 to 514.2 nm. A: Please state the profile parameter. 0.121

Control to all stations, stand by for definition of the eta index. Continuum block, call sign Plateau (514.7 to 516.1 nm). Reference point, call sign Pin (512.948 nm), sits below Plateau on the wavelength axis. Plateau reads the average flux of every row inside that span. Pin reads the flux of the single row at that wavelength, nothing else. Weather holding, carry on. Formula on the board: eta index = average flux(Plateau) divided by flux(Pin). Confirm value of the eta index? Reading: 1.05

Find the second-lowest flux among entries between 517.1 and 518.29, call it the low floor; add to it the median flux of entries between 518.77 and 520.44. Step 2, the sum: 1.46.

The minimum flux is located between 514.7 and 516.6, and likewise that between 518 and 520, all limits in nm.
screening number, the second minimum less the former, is -0.09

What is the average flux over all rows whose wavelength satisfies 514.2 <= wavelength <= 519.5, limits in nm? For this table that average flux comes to 0.77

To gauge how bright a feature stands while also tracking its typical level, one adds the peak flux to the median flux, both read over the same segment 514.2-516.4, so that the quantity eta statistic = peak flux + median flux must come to 1.70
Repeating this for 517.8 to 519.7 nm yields 1.61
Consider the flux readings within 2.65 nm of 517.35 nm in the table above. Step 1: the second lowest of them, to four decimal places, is 0.6702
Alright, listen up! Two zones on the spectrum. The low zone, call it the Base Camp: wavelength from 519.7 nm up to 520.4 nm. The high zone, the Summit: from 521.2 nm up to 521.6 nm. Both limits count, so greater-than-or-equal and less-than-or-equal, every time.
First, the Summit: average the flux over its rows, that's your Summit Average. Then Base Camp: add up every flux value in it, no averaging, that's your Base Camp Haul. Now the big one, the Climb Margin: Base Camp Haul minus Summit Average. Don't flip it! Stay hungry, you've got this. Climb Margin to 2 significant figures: 1.5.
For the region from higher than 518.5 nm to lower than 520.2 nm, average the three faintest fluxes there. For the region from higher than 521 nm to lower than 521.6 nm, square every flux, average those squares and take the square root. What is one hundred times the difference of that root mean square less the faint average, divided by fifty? 0.16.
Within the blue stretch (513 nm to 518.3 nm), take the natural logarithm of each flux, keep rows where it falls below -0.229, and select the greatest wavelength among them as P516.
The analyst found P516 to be 518.171 nm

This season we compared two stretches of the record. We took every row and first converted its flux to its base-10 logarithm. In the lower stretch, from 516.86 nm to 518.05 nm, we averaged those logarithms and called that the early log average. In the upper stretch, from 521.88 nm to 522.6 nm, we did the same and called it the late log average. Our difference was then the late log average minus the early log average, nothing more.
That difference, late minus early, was 0.069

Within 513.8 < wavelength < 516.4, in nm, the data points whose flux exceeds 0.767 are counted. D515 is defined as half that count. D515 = 5.0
